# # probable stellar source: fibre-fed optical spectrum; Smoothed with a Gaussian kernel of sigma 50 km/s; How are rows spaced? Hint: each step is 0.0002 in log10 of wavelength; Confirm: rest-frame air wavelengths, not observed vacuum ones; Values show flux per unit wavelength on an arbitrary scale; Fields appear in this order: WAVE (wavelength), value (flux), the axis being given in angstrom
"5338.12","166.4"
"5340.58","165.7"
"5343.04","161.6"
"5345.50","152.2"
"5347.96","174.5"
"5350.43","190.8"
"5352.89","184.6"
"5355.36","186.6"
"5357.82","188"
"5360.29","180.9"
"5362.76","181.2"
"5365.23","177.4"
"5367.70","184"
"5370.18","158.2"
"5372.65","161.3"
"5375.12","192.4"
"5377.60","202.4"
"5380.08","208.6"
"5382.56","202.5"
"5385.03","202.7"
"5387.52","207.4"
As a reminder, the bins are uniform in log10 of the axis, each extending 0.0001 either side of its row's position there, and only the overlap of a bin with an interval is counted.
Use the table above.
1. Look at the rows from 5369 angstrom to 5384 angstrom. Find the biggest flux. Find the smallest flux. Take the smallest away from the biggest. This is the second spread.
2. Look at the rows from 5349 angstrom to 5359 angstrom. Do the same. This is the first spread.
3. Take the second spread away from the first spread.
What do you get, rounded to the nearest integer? -44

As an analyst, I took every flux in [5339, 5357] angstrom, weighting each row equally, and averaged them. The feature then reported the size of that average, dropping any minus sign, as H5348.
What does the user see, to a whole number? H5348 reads 174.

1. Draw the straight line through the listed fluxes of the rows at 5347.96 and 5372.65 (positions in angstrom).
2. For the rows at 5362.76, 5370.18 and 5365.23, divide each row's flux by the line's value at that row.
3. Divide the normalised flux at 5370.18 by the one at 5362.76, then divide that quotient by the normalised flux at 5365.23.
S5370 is 0.833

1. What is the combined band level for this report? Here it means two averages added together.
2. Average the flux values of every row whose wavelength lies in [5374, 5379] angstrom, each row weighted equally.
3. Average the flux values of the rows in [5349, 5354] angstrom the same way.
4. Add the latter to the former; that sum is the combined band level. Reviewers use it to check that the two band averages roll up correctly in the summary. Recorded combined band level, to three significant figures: 385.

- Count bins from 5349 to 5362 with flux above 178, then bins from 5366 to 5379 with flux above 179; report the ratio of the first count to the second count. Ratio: 1.7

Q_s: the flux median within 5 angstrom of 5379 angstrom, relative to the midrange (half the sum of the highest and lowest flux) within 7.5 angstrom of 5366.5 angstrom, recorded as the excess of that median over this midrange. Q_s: 31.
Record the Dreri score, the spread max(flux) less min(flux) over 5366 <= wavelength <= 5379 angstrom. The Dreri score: 44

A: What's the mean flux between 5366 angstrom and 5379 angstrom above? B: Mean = 180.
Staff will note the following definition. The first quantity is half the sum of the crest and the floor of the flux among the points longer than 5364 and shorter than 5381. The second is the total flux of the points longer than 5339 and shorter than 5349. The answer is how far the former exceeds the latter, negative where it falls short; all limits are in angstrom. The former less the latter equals -471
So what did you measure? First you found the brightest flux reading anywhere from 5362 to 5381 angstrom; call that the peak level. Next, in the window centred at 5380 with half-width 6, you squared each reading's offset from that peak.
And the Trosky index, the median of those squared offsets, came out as 37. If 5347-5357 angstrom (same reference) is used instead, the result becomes 530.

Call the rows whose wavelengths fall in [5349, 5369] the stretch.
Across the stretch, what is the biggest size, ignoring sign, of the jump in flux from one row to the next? 7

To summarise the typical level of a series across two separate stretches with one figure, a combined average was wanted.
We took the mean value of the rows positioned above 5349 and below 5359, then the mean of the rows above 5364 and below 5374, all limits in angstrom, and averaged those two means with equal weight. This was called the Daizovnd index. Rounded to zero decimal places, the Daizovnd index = 179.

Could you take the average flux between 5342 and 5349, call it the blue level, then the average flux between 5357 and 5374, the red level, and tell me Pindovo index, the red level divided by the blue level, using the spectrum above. 1.08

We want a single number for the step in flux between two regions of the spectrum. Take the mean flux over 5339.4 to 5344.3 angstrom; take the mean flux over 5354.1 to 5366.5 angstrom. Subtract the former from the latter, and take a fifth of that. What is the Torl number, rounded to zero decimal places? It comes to 4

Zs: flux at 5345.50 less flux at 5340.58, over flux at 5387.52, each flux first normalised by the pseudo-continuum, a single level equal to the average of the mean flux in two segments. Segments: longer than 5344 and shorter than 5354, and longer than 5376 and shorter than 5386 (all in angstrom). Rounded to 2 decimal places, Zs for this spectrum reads -0.07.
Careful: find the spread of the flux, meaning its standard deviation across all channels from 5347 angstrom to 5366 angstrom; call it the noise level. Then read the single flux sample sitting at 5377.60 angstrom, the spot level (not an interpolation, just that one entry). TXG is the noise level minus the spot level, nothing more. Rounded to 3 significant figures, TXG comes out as -197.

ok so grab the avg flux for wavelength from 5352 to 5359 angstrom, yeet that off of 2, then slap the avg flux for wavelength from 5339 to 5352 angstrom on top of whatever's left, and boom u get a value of -15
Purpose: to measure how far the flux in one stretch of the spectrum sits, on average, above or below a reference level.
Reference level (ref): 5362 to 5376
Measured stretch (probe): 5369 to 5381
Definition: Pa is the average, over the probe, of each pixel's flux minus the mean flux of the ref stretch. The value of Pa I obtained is 9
